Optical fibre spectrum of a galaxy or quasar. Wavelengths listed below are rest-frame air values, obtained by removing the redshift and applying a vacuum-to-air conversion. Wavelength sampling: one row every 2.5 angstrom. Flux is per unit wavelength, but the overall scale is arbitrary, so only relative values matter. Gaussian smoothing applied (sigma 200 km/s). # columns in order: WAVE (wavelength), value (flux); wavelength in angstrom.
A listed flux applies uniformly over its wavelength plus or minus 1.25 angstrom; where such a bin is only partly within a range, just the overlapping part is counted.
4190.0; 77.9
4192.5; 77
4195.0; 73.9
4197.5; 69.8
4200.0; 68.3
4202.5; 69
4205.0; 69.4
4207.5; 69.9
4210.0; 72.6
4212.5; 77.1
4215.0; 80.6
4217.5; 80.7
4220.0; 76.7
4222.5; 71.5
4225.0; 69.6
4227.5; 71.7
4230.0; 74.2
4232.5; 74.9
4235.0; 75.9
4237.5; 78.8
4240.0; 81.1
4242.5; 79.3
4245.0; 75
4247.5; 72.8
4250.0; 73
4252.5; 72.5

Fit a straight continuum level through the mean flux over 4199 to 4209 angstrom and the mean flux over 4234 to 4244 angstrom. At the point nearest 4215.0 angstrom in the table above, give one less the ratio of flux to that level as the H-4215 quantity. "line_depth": -0.12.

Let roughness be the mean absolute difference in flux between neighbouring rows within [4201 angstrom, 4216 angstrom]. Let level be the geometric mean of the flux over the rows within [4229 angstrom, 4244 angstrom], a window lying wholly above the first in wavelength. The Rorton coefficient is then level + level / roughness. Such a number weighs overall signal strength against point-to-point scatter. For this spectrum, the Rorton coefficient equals 111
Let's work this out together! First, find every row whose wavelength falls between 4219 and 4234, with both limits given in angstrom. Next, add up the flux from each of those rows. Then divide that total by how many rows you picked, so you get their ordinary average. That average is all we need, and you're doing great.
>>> 73.1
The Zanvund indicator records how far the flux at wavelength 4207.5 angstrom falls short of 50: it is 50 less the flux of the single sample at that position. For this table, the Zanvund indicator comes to -20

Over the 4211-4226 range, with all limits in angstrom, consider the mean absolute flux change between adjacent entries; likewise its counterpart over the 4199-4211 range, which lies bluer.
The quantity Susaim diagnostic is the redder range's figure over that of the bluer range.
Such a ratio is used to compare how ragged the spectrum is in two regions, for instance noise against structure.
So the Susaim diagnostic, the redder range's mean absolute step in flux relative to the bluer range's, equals 2.7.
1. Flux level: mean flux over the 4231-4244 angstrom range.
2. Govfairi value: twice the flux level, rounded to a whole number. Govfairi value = 156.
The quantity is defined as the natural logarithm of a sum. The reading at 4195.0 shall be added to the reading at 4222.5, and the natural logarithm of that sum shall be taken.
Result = 4.98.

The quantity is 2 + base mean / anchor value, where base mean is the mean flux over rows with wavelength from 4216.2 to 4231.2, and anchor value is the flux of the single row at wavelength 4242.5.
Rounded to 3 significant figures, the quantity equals 2.93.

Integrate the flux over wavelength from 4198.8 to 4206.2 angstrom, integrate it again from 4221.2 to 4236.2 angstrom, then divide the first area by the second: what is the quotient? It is 0.47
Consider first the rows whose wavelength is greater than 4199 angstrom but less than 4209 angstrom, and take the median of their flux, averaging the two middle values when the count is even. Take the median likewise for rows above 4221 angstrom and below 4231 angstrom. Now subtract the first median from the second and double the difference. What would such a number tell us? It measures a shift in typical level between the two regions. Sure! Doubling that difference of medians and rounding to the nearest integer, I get 5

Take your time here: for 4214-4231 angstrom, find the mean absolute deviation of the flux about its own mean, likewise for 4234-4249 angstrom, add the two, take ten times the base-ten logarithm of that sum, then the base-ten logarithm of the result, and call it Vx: 0.903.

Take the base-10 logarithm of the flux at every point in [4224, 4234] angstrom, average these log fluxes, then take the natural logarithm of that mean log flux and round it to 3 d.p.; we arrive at 0.621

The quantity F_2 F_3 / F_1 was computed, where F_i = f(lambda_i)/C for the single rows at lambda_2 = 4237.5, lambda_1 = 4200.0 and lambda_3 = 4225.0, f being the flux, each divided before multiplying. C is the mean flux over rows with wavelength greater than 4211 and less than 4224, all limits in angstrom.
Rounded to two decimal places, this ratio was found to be 1.04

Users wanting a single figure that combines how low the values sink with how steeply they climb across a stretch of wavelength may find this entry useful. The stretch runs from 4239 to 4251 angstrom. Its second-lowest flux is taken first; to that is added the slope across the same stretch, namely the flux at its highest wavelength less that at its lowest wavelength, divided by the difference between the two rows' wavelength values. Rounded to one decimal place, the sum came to 72.2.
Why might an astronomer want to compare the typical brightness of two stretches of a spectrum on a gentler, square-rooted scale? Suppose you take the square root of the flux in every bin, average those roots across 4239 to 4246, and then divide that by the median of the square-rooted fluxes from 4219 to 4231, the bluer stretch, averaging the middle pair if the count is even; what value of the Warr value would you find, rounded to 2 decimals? 1.05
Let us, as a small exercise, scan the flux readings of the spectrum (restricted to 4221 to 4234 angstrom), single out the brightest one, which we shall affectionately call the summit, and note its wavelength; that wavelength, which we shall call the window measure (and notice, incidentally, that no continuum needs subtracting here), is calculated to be 4232.5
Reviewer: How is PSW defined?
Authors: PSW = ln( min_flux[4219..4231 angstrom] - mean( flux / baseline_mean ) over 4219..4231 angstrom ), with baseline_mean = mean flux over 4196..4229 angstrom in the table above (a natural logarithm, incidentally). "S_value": 4.228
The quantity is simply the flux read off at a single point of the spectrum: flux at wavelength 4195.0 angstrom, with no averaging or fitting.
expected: 73.9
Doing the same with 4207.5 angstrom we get 69.9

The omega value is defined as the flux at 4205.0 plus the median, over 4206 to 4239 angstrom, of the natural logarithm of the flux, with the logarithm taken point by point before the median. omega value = 73.7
